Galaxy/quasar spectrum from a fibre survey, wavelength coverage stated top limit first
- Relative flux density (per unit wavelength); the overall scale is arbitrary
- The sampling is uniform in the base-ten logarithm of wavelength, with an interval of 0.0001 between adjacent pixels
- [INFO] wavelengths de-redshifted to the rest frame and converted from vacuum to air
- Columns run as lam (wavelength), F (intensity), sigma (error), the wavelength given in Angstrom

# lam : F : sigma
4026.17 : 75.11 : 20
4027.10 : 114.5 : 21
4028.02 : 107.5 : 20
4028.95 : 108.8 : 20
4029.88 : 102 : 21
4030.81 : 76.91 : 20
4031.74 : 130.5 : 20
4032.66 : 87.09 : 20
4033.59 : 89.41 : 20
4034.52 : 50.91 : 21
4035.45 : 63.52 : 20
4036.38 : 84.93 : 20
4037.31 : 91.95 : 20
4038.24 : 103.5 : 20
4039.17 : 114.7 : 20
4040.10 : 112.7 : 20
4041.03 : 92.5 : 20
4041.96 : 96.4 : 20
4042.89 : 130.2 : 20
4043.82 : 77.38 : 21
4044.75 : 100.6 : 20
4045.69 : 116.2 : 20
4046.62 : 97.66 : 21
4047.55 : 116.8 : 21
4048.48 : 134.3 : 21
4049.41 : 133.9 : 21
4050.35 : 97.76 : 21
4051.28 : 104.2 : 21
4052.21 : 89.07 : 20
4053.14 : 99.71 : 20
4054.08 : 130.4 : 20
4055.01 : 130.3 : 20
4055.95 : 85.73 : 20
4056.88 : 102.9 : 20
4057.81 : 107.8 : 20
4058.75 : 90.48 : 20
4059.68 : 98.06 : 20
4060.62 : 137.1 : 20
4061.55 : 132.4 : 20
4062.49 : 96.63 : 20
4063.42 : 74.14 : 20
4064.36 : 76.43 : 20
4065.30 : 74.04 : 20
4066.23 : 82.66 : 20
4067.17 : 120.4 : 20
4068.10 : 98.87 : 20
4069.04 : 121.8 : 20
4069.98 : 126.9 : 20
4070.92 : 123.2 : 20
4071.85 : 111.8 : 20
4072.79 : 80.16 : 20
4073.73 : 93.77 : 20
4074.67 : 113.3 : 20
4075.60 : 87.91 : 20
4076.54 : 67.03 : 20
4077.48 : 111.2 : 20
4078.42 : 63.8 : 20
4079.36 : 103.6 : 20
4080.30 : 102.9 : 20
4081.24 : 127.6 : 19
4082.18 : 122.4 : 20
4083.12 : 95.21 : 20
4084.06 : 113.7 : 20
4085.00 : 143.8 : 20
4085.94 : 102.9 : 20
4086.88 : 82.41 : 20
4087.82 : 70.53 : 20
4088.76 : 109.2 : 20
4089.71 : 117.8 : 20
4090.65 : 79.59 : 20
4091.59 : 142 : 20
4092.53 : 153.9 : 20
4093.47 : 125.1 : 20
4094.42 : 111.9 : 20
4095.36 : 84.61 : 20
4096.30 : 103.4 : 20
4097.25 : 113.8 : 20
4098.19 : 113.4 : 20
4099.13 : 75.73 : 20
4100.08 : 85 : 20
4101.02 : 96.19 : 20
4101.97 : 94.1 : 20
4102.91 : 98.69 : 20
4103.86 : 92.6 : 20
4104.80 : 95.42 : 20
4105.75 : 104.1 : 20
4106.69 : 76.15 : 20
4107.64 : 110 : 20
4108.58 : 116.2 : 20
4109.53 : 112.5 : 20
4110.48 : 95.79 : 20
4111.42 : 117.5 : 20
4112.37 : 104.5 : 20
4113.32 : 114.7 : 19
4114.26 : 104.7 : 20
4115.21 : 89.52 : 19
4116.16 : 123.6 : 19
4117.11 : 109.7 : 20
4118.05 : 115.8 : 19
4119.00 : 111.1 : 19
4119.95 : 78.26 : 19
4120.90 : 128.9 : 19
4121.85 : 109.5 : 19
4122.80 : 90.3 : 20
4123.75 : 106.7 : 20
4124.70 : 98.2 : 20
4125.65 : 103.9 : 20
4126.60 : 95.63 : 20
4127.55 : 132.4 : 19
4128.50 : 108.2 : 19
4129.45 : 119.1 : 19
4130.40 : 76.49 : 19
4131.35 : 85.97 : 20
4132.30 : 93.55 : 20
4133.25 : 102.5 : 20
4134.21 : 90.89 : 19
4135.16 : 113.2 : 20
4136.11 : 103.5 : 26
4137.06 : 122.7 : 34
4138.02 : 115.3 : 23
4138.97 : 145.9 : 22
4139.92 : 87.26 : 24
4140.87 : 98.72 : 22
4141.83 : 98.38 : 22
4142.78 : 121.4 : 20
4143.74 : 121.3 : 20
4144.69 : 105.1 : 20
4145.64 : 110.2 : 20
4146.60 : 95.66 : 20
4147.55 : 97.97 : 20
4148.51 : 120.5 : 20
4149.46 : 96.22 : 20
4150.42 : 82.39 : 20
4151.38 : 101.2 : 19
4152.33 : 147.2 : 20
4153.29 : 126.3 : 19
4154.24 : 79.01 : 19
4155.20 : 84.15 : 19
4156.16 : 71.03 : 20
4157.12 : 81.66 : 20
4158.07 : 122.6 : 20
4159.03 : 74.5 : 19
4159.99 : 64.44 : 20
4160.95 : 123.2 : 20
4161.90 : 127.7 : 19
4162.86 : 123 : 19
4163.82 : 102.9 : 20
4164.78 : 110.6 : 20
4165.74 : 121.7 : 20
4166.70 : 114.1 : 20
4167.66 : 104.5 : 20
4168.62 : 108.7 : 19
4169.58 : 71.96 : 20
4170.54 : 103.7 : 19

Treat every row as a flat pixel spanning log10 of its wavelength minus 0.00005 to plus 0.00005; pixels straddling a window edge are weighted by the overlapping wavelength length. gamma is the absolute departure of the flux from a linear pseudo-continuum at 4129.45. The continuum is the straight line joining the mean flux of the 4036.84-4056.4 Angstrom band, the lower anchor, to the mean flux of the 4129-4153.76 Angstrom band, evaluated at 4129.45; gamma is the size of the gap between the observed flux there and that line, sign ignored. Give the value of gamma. 12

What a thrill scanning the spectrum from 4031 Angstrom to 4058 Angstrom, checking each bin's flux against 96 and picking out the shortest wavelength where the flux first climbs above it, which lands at 4031.74 Angstrom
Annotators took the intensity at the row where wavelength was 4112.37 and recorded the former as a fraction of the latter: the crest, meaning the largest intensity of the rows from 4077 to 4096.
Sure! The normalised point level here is 0.68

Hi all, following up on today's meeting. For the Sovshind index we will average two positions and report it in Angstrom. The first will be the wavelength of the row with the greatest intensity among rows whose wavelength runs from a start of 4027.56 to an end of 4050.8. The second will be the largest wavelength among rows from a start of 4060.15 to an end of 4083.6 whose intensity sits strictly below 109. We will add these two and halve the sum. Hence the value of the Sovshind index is 4065.8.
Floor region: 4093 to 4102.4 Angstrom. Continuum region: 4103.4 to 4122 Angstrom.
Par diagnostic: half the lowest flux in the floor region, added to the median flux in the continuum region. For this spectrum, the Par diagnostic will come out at 147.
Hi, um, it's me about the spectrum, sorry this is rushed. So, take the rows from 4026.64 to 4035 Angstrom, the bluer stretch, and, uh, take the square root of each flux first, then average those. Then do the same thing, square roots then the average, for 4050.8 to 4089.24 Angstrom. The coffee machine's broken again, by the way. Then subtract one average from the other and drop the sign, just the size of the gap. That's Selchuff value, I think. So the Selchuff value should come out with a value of 0.33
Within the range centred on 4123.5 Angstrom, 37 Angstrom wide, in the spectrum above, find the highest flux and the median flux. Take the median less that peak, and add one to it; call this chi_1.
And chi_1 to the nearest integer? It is -40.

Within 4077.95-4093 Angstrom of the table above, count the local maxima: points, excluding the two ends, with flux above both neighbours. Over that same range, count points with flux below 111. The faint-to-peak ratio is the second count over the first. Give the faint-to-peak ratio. 2.25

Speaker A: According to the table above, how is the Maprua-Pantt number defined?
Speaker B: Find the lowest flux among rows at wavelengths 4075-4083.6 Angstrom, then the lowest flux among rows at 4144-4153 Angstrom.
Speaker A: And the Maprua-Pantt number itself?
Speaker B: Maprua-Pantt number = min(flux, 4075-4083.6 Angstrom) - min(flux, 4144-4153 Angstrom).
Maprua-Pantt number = -19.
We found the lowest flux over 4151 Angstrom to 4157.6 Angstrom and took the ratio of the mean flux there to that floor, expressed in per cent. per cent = 139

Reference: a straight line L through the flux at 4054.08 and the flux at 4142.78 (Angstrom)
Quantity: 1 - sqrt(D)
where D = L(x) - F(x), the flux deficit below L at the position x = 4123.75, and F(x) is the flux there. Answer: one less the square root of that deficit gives -3.08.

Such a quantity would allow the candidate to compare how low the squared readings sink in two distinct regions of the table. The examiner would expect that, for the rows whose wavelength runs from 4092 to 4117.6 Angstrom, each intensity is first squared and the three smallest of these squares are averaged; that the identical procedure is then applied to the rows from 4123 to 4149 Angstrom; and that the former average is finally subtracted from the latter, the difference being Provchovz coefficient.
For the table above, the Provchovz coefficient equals 721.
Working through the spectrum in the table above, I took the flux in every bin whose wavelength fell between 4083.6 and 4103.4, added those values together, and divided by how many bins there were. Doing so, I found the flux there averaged 106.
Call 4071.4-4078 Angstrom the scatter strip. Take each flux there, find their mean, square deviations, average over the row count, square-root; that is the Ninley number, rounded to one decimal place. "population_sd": 16.6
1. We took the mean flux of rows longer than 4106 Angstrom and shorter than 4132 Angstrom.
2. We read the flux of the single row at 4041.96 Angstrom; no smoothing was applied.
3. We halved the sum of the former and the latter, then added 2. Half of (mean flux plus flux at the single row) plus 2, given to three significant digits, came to 103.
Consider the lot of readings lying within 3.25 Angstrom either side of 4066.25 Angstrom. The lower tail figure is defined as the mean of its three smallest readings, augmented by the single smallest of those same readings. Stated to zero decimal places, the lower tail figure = 149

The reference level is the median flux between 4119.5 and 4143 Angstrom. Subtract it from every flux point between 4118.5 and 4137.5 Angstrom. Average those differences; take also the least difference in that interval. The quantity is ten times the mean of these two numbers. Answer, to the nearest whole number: -135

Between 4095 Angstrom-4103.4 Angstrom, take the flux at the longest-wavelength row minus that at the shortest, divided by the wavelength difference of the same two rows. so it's 1.9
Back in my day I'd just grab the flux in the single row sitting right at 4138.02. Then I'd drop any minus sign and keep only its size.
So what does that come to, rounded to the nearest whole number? 115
